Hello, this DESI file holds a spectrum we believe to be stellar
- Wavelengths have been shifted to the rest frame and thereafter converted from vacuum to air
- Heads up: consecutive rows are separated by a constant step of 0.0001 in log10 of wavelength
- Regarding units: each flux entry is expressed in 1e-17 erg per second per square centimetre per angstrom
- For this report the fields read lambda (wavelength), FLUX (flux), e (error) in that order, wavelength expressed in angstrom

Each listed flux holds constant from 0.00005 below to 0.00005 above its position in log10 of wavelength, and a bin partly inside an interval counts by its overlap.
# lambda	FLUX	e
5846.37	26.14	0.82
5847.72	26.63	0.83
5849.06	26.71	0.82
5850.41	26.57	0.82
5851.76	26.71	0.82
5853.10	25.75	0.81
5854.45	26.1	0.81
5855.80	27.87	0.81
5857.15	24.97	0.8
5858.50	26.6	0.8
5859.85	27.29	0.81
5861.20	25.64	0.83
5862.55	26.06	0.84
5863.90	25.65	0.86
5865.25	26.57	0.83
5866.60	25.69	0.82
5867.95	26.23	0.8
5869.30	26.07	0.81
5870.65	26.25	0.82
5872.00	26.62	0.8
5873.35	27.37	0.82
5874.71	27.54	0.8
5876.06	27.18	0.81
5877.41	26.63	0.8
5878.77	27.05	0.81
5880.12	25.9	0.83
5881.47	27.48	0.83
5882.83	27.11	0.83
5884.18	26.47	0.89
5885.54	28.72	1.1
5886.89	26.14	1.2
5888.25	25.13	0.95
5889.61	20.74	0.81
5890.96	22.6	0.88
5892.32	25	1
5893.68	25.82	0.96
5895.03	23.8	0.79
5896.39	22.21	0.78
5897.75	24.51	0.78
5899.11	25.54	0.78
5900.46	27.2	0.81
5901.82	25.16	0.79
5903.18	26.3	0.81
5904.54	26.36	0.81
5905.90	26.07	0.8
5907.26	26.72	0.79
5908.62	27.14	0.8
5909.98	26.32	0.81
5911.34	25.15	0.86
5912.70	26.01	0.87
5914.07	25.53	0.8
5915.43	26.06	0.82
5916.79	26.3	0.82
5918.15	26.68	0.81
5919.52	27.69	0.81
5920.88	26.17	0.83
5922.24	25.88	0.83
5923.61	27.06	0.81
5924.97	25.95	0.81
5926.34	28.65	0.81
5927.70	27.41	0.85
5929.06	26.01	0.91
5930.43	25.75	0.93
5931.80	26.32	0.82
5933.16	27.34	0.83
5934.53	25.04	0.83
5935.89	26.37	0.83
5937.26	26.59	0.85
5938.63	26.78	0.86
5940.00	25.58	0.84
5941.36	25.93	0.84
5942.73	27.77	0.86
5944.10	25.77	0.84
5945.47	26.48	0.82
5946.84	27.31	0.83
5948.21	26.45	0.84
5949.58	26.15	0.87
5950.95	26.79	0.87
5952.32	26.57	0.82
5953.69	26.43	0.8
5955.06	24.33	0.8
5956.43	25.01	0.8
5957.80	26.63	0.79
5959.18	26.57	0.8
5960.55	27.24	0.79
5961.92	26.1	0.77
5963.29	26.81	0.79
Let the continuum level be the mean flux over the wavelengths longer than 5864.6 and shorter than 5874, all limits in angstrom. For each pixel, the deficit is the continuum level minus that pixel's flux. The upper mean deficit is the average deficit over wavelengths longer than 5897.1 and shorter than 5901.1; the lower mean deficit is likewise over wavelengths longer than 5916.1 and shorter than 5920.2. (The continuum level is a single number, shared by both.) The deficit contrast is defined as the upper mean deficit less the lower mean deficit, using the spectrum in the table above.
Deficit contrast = 1.14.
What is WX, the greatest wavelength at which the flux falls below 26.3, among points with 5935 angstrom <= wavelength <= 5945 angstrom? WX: 5944.10 angstrom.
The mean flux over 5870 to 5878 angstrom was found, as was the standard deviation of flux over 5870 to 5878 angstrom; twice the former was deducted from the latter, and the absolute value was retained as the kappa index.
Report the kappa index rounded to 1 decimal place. 53.4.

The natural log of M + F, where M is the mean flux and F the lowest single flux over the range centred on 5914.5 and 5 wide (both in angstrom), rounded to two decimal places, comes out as 3.94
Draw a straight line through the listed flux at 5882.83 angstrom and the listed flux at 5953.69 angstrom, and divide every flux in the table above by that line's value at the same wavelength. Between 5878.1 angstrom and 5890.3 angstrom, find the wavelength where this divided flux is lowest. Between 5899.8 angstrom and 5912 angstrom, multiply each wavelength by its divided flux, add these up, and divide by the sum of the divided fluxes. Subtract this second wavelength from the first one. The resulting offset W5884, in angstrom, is -16.3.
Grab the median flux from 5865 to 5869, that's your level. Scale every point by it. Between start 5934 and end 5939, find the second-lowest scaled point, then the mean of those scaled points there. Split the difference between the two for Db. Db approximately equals 1.002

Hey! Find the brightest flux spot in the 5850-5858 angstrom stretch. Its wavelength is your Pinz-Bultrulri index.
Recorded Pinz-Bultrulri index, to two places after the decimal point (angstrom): 5855.80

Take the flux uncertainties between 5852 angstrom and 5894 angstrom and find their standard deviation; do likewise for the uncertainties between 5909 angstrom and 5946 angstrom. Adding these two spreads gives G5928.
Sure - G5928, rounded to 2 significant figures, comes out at 0.12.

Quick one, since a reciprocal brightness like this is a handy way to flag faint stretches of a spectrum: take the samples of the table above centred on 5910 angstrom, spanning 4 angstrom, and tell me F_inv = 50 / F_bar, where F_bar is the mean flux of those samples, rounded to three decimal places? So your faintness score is 1.908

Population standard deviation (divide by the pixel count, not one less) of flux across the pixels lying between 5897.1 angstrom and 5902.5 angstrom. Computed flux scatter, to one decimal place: 1.0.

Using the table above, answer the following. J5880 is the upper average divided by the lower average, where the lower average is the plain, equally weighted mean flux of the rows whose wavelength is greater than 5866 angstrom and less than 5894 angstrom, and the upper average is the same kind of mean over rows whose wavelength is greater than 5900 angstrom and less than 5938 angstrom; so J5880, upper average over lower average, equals 1.01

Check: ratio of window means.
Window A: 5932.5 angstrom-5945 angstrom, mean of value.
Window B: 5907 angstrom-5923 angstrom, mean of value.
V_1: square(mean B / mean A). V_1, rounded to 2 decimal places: 1.00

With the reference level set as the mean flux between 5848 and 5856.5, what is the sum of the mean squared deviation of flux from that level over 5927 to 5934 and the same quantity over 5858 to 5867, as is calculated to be 1.0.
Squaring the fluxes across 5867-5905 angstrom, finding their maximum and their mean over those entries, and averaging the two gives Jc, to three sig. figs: 747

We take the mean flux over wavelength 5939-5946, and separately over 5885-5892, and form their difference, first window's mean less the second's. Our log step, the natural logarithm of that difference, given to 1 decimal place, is 0.5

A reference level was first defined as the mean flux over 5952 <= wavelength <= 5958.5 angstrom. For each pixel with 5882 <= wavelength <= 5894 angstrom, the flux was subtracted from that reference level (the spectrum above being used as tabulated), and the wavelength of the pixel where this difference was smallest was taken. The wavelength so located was 5885.54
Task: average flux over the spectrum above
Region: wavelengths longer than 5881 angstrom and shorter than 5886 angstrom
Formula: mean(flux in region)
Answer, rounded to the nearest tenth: 27.4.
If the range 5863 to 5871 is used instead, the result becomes 26.1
